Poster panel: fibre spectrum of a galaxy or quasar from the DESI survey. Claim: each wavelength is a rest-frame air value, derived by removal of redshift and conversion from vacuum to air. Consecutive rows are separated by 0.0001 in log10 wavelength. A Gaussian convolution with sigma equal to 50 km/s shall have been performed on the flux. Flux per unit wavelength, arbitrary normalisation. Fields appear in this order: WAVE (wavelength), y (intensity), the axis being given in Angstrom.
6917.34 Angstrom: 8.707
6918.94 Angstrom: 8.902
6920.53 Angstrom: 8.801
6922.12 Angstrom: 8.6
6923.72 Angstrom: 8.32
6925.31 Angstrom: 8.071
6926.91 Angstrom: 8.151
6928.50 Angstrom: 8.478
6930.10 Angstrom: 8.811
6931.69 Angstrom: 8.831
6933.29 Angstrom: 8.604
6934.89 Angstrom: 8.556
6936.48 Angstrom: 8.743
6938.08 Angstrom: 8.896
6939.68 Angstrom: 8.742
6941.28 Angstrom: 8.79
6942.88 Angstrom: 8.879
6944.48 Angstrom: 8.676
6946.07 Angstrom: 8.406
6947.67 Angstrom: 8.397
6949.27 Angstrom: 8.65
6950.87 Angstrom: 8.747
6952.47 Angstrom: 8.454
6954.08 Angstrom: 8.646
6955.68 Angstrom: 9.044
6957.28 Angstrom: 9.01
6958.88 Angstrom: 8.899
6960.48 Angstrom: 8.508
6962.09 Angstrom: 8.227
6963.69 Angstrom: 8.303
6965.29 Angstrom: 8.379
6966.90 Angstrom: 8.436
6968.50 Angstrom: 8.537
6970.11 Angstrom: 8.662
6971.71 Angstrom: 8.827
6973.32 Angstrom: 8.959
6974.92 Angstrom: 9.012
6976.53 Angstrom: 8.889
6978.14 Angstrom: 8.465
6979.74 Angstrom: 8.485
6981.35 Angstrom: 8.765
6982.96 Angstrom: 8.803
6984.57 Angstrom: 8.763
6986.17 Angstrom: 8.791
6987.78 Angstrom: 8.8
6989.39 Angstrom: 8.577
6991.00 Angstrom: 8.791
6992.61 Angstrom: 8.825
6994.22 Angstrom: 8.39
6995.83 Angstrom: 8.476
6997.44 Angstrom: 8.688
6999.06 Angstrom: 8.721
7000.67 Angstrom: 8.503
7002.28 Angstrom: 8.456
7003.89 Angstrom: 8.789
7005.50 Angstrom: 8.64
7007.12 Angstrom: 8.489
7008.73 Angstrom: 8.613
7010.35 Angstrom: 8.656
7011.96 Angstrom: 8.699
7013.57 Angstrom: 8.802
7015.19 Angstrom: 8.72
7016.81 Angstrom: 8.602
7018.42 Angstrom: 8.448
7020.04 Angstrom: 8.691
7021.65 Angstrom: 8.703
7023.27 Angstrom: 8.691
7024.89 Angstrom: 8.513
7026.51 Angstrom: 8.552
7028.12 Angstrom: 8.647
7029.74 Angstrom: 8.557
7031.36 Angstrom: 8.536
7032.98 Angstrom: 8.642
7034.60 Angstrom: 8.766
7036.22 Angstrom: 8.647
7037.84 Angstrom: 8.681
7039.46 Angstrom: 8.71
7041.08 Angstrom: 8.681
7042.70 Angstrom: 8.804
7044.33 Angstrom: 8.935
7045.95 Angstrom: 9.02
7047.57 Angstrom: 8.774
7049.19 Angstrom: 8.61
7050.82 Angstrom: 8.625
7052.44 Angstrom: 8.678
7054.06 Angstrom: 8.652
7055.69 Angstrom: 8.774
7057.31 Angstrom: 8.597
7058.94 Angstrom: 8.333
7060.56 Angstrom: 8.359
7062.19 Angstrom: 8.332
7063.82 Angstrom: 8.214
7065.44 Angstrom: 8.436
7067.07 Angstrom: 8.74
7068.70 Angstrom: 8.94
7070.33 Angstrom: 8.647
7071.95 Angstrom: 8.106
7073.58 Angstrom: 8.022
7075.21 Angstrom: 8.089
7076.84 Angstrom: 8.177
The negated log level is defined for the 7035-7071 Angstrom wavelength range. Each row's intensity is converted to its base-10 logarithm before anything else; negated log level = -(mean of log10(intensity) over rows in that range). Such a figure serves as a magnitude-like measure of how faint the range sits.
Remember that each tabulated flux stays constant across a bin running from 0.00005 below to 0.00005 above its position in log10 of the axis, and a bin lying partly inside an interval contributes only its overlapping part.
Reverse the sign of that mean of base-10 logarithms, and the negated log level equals -0.937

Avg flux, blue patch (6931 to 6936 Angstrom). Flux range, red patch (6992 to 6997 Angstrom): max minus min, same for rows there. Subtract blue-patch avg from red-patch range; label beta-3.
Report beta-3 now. -8.23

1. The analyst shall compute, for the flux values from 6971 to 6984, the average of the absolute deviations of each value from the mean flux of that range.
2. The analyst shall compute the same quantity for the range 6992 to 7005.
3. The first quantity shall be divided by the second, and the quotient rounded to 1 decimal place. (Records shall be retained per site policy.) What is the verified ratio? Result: 1.0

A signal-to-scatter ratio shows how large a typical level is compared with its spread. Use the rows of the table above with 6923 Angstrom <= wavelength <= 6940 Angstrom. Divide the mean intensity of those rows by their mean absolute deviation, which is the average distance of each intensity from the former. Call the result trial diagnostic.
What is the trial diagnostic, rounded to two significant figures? 38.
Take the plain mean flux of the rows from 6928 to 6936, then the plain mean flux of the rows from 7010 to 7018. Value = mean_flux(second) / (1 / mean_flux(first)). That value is 75.3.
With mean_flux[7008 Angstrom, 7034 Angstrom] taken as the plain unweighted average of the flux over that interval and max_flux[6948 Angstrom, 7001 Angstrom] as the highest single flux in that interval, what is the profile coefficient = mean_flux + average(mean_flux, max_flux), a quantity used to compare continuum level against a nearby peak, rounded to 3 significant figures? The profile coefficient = 17.5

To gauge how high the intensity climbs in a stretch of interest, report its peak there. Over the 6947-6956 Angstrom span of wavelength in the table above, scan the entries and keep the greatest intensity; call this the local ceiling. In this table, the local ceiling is 9.044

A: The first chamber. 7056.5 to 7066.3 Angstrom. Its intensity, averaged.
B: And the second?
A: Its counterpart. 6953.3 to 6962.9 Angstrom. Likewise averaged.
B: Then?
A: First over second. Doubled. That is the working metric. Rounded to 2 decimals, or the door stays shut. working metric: 1.92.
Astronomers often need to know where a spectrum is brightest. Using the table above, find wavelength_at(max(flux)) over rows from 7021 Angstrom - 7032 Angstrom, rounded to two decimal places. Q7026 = 7021.65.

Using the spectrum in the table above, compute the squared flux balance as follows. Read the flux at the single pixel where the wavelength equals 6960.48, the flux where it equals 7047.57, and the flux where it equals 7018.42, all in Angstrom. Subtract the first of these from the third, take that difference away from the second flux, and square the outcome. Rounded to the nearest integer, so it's 78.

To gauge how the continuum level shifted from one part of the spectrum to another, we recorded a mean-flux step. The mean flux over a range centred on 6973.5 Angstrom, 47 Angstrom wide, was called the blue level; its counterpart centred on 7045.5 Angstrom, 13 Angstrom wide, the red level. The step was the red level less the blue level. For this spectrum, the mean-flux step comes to 0.10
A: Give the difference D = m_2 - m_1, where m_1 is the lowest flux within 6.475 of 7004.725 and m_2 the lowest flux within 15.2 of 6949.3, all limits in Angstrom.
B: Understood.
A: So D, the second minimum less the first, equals -0.23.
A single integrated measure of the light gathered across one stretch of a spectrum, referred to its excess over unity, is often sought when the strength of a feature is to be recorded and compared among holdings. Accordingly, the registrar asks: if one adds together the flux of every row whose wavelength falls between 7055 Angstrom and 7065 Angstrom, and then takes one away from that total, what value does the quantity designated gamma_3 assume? 49.6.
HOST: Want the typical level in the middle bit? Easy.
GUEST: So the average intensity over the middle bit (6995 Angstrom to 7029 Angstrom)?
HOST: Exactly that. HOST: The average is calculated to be 8.62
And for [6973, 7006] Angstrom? 8.69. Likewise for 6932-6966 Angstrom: 8.65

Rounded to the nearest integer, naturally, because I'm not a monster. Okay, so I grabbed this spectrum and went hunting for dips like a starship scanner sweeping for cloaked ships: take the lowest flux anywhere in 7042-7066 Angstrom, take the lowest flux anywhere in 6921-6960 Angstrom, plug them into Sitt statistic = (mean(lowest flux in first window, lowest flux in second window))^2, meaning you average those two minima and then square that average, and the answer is 66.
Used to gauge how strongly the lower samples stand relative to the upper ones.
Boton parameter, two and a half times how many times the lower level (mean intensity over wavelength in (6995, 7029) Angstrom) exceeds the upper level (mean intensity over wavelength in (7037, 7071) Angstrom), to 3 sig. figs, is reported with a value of 2.49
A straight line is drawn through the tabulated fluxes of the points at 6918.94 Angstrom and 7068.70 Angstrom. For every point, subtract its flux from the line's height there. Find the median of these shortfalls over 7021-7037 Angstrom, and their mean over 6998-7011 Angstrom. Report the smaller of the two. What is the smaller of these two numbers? 0.287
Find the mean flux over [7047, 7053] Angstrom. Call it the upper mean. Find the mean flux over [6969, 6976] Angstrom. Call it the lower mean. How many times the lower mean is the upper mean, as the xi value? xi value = 0.98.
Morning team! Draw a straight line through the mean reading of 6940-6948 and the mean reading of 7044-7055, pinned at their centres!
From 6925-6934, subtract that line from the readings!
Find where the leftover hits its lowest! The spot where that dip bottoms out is 6925.31 Angstrom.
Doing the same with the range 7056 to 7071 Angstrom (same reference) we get 7063.82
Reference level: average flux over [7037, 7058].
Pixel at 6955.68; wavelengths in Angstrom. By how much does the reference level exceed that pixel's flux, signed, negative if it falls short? -0.3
